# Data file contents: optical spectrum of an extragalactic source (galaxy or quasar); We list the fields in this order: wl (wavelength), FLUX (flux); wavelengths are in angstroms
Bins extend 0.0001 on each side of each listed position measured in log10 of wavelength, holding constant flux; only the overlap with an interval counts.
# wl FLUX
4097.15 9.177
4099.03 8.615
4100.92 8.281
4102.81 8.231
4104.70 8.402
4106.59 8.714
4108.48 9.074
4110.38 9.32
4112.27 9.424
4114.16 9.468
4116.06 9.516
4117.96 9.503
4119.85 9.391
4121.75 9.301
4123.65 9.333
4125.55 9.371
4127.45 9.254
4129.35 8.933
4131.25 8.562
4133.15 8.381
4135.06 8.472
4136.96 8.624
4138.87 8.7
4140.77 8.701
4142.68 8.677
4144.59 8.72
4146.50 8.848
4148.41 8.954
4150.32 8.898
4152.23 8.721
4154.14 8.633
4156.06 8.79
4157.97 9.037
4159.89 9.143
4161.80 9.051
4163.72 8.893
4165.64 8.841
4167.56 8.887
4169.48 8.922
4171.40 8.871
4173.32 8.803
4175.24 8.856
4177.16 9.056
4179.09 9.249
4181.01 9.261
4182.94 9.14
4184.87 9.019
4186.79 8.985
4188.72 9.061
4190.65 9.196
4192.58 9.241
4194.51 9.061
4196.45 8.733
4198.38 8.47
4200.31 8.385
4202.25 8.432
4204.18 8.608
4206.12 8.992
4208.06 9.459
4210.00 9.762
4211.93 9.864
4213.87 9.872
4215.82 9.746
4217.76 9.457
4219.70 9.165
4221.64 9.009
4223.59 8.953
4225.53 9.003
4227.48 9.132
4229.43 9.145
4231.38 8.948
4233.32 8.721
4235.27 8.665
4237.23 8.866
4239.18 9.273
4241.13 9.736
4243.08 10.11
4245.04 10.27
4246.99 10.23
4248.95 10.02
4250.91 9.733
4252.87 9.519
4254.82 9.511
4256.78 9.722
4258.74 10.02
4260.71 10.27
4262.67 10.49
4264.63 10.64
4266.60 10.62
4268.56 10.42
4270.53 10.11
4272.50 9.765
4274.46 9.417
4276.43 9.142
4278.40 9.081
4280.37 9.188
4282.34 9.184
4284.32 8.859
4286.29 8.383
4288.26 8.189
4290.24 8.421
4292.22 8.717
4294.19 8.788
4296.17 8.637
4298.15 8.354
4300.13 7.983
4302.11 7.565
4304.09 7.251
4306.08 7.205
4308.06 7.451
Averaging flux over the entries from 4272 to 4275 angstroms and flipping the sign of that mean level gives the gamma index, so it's -9.6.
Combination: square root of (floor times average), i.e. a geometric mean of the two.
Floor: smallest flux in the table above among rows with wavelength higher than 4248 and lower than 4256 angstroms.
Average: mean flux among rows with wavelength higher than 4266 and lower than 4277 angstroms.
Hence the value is 9.71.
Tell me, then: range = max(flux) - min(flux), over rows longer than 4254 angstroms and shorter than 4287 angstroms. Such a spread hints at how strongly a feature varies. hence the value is 2.3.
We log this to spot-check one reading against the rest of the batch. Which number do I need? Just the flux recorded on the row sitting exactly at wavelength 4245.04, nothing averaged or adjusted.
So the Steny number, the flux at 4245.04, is 10.27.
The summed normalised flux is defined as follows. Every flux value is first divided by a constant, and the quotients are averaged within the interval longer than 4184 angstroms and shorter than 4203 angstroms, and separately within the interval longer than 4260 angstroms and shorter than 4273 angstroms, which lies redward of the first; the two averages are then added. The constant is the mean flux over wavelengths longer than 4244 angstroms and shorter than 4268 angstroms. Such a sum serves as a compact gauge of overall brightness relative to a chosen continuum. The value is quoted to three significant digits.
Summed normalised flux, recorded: 1.90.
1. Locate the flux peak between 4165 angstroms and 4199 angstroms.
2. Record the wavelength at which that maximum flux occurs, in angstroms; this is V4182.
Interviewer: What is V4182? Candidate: 4181.01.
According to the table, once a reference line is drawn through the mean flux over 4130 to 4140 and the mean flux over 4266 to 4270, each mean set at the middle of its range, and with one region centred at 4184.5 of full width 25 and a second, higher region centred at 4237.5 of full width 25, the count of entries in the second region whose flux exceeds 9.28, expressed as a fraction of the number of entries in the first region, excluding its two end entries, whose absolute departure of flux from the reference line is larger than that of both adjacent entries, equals 5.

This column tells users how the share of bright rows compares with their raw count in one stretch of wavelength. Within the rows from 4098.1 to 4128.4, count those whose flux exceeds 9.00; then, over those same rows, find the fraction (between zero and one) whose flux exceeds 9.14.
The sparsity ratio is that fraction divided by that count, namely 0.057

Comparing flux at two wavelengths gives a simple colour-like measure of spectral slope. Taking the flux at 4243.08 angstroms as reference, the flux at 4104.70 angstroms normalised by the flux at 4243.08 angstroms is 0.83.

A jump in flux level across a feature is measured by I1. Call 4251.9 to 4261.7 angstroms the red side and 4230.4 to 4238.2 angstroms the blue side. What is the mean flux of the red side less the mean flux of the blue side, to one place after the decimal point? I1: 1.0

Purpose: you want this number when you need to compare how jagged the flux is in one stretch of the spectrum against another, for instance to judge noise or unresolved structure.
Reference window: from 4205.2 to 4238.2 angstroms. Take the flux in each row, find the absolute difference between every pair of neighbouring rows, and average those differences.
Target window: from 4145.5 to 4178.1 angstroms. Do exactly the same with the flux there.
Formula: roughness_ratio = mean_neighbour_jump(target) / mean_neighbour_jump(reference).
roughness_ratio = 0.63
